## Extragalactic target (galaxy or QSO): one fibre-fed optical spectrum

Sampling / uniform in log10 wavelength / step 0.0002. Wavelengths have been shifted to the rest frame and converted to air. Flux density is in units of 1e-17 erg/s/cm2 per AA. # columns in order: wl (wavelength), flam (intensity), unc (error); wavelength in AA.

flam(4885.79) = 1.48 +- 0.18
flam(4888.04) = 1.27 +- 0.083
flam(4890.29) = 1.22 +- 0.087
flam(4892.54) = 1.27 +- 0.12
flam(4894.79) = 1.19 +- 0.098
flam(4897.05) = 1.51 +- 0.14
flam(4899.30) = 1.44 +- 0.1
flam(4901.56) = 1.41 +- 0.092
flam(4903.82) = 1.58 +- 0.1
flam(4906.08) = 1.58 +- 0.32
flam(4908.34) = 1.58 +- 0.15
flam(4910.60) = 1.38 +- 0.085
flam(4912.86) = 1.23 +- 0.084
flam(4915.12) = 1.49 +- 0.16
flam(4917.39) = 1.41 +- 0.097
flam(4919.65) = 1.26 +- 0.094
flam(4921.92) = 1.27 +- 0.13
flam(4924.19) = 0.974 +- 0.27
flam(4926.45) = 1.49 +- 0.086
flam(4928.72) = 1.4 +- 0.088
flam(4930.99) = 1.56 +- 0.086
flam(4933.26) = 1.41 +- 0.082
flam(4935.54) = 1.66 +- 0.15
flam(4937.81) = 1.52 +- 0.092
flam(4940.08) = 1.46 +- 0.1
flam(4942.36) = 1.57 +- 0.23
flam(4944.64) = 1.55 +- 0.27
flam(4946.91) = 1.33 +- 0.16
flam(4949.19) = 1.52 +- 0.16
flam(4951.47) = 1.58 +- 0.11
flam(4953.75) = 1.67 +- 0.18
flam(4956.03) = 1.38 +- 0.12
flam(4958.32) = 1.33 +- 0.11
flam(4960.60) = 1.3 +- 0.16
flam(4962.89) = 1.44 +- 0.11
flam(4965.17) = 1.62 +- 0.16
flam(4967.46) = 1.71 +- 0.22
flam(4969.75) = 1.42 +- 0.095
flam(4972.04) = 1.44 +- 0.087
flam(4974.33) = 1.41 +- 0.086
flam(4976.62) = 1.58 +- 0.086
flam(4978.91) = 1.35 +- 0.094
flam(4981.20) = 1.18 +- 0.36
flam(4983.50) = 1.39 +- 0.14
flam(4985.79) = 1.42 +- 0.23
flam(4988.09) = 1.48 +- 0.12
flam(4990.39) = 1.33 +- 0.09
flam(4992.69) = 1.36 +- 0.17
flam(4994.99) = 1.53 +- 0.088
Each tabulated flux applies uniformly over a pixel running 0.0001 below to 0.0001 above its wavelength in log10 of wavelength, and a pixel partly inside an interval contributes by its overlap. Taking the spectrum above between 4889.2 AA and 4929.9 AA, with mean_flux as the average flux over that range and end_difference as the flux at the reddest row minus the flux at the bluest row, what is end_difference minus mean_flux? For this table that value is -1.19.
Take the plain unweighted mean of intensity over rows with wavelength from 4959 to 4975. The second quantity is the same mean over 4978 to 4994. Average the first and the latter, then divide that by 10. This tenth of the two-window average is 0.142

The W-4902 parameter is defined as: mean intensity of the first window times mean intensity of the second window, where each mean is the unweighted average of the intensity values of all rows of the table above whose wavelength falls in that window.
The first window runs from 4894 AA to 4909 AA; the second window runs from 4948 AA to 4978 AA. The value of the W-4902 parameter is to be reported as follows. 2.19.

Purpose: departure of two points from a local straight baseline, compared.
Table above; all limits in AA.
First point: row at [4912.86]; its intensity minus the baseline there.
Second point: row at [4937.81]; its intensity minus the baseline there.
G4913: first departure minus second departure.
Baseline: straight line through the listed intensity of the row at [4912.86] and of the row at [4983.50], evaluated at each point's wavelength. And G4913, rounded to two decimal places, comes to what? -0.23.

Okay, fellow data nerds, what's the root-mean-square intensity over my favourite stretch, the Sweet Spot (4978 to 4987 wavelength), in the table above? 1.338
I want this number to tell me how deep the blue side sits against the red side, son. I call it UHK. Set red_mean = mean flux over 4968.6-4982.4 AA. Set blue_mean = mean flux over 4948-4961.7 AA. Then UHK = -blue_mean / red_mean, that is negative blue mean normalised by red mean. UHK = -1.05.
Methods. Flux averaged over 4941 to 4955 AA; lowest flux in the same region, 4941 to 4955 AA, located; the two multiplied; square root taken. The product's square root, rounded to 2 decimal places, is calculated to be 1.43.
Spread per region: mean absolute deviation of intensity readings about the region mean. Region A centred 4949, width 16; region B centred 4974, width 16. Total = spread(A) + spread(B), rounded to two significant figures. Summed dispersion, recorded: 0.21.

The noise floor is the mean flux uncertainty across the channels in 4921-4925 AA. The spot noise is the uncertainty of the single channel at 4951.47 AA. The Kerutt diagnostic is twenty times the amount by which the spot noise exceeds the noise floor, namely -1.8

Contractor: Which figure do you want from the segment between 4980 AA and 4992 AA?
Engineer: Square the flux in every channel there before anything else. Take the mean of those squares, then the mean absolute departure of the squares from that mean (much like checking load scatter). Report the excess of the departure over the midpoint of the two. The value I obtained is -0.82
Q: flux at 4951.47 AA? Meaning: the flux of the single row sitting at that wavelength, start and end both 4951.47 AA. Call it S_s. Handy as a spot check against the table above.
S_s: 1.58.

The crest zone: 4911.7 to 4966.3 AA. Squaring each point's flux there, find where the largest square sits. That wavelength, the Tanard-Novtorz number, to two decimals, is 4953.75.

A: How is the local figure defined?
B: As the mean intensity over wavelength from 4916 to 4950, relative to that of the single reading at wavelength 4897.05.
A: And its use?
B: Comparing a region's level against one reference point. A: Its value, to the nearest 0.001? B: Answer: 0.944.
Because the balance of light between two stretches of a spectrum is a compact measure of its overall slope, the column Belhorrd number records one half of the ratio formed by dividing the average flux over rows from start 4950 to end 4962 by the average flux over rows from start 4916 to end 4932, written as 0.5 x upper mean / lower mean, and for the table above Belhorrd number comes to 0.543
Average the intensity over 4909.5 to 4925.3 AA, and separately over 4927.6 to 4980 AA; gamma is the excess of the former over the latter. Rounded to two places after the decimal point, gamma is -0.20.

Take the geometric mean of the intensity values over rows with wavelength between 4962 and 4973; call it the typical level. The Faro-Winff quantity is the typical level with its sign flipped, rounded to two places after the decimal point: -1.52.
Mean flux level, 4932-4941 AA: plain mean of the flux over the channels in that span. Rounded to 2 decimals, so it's 1.51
